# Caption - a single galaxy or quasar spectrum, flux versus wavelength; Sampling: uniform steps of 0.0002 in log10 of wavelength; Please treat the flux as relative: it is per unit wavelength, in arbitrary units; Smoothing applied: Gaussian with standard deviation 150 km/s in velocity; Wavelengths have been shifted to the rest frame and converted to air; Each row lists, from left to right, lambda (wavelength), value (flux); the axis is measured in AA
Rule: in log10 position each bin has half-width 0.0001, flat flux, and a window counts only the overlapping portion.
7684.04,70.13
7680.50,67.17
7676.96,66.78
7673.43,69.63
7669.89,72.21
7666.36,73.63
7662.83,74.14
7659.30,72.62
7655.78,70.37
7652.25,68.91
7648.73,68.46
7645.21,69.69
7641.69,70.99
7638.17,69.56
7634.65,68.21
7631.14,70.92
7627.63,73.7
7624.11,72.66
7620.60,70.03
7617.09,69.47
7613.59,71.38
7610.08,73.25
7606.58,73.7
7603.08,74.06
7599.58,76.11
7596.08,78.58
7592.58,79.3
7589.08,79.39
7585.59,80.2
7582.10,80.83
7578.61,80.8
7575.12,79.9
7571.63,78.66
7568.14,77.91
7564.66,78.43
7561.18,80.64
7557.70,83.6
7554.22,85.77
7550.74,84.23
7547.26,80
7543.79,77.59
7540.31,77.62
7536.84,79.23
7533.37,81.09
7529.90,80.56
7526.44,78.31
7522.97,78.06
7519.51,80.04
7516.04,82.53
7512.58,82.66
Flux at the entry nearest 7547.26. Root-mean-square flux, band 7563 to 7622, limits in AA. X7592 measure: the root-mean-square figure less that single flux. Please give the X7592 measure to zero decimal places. -3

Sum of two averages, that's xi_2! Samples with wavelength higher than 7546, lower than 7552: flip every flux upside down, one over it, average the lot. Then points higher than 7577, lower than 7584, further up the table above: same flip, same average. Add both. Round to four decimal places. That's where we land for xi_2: 0.0246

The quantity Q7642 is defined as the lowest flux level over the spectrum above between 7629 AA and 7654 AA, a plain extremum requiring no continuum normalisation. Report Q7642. 68.21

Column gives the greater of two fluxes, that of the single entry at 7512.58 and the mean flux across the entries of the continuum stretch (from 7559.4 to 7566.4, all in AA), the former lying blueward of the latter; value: 83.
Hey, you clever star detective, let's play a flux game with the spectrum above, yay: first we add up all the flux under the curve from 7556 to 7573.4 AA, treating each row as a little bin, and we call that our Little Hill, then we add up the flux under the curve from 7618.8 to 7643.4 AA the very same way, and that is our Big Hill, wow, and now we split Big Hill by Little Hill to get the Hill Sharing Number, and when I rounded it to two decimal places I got 1.25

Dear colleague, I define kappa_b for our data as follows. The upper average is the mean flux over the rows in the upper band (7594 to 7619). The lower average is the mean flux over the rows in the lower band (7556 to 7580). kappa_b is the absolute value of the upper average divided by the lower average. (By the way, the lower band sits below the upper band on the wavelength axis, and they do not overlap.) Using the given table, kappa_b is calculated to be 0.923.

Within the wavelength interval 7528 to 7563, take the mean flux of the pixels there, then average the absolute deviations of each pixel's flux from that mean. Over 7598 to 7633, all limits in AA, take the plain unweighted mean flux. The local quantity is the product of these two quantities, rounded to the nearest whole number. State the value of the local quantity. 153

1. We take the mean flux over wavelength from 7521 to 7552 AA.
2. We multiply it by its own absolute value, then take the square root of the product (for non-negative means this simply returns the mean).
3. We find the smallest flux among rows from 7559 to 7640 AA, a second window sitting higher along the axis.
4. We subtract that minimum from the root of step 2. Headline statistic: 11.4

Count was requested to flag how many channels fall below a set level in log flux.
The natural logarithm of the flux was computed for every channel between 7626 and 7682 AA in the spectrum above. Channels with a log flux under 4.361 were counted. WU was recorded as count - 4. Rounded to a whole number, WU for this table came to 12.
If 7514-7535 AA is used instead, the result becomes -2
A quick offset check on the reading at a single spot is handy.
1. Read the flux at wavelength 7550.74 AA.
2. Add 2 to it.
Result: 86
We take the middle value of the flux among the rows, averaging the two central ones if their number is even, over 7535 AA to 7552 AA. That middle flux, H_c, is 79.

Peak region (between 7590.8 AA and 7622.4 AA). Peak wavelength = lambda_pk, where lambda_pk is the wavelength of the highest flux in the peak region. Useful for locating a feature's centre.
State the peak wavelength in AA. 7592.58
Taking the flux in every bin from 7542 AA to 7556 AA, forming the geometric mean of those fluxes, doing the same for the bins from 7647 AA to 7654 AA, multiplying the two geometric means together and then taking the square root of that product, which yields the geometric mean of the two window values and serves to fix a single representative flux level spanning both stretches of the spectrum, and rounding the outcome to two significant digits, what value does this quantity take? 75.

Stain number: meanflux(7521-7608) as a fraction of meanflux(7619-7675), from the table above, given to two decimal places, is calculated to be 1.12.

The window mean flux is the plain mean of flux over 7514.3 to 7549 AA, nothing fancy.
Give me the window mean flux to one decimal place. 79.5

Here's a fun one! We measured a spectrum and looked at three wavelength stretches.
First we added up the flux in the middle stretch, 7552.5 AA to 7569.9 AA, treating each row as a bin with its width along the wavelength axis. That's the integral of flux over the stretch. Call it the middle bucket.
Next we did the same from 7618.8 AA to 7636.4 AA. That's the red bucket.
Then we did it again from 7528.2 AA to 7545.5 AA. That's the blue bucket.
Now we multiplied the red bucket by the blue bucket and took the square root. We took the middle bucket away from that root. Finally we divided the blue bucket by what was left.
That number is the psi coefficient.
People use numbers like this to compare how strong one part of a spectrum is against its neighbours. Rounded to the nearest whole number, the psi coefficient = -13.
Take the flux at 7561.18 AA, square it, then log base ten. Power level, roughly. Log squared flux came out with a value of 3.81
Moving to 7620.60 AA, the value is 3.69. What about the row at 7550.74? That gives 3.85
